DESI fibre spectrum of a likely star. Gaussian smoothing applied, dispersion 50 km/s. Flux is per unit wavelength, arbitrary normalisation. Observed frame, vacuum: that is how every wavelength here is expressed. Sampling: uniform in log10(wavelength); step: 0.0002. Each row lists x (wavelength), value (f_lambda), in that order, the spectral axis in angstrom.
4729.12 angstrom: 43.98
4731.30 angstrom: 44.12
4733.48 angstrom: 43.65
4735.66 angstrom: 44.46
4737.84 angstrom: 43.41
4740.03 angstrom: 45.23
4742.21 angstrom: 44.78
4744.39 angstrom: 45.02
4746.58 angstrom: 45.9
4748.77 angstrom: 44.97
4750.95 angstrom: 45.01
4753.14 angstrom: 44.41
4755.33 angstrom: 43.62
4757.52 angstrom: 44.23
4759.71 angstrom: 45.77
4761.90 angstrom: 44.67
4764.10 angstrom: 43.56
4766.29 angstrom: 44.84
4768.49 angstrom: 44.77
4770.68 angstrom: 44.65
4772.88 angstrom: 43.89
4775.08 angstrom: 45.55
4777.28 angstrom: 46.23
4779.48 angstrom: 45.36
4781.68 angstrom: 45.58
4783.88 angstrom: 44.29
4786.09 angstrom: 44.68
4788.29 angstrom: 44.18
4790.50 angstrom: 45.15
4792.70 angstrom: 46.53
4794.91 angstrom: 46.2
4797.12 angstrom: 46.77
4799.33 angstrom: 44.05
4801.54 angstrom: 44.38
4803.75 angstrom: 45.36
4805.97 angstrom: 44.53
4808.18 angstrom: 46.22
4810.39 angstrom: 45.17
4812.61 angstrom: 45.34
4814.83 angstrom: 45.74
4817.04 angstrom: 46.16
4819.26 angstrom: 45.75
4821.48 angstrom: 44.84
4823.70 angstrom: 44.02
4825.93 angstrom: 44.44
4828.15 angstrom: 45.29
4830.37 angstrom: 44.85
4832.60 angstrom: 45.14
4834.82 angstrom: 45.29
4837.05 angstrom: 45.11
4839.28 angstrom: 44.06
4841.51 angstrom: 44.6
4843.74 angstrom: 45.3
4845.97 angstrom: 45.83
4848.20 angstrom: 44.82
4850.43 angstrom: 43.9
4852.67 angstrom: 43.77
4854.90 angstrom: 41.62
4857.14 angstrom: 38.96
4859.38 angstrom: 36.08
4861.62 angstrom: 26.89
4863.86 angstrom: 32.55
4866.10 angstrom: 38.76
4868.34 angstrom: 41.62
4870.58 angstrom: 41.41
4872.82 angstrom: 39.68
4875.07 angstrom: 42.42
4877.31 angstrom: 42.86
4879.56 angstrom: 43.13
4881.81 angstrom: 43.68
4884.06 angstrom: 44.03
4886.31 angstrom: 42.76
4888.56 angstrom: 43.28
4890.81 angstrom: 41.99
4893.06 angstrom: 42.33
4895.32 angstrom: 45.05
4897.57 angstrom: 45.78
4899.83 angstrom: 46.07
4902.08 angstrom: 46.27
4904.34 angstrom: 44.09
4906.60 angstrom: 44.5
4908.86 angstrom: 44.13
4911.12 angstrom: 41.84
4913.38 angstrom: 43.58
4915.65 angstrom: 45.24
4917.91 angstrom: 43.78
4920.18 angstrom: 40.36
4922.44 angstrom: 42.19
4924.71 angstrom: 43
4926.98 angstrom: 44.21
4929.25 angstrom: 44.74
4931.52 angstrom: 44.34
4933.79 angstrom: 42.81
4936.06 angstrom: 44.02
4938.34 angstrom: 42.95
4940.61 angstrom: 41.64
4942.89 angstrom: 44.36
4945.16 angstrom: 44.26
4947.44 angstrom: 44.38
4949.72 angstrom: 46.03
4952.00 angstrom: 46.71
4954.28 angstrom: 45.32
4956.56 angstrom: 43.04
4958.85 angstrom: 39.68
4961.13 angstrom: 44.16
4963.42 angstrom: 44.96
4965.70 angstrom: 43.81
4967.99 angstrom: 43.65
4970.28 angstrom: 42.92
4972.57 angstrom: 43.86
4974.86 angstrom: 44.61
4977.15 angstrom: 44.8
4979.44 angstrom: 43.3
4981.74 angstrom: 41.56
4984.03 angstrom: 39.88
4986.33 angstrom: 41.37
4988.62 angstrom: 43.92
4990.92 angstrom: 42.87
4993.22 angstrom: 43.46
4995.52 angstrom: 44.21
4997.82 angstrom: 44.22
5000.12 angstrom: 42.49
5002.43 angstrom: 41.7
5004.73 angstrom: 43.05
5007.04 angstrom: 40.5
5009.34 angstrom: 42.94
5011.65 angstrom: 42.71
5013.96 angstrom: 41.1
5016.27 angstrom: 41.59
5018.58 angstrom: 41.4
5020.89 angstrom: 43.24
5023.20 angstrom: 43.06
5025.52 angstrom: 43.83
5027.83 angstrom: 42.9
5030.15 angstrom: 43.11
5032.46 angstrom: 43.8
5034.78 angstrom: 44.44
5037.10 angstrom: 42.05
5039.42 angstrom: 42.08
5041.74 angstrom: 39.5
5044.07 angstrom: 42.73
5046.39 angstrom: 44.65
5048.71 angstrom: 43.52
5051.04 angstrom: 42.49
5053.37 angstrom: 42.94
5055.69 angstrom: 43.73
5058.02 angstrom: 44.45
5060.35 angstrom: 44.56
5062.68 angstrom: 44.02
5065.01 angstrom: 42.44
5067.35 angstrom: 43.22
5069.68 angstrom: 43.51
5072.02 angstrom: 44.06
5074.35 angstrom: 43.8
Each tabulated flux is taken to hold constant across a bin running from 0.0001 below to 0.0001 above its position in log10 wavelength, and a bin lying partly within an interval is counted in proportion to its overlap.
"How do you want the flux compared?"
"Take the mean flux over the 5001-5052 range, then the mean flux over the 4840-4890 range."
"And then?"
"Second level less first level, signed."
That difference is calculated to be -1.3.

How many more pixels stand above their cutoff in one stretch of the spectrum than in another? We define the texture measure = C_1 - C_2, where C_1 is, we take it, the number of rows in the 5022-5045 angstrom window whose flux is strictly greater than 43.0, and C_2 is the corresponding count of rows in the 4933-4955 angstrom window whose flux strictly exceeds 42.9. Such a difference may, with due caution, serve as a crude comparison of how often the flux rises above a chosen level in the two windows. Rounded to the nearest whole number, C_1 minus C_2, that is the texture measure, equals -3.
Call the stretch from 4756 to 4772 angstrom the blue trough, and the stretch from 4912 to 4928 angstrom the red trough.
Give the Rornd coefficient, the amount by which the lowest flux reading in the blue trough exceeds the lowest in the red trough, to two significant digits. 3.2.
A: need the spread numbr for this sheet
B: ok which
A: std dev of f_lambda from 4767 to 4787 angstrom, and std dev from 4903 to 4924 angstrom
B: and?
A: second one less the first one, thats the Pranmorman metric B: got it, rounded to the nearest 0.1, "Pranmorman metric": 0.8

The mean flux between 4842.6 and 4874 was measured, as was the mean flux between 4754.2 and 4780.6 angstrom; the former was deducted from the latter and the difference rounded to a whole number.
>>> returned 5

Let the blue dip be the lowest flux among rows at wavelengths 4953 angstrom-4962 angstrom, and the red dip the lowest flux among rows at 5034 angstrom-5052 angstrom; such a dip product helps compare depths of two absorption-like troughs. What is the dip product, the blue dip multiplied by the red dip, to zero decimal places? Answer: 1567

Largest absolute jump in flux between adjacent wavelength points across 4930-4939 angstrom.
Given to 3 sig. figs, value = 1.53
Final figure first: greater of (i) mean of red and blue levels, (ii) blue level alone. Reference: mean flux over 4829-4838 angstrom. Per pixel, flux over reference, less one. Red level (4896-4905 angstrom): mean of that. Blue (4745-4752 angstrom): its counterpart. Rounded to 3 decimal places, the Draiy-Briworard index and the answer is 0.007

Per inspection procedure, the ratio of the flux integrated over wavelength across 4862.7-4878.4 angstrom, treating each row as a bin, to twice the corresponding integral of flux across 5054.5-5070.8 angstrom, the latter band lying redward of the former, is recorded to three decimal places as 0.439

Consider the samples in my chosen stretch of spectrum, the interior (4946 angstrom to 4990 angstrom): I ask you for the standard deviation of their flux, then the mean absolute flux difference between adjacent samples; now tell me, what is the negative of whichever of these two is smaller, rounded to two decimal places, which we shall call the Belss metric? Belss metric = -1.53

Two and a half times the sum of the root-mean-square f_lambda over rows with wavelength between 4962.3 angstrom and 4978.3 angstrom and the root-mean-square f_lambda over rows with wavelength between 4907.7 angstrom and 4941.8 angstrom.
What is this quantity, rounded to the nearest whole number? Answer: 218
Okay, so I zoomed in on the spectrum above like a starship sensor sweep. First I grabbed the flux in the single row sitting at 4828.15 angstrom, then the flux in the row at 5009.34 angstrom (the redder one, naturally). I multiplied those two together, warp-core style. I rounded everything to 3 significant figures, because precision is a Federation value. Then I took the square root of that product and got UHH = 44.1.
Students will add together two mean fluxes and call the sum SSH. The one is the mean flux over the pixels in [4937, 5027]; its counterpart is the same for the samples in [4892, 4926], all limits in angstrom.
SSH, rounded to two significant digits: 87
